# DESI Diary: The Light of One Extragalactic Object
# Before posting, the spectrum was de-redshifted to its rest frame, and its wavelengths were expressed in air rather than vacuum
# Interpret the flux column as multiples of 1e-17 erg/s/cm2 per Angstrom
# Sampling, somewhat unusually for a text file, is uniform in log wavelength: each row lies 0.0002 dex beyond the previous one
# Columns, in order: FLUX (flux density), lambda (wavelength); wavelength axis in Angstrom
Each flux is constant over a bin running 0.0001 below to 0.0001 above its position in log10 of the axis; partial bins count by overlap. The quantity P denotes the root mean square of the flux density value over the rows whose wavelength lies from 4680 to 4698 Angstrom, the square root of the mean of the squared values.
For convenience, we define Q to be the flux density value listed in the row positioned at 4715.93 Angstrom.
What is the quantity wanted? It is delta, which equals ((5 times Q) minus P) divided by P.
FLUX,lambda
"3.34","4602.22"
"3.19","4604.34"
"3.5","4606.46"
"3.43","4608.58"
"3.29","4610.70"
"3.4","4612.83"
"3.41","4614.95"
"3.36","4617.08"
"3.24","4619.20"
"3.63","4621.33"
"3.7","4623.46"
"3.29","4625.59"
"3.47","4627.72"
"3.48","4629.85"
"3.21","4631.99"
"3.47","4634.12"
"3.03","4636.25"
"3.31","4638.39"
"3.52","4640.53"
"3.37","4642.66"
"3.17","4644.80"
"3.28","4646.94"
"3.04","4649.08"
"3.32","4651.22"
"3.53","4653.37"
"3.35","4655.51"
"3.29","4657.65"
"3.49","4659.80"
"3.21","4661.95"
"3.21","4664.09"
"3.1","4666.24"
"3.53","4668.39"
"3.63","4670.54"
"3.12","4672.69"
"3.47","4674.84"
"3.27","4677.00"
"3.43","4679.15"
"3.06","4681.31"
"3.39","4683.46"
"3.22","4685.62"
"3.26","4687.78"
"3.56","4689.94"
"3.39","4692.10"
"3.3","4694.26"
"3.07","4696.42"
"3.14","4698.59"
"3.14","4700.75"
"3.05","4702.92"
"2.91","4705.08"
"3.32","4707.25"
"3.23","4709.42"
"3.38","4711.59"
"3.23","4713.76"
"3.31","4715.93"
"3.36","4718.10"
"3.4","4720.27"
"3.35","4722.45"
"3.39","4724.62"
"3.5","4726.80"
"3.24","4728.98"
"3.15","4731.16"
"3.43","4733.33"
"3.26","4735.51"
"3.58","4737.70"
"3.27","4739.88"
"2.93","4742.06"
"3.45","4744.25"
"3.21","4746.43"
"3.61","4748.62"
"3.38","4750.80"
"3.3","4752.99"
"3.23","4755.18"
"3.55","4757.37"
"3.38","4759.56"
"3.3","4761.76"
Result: 4.04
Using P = 3.29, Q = 3.31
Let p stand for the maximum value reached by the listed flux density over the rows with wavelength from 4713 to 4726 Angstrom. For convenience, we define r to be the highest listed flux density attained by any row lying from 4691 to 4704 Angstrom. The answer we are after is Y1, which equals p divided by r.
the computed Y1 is 1.00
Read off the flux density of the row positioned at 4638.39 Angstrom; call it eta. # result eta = 3.31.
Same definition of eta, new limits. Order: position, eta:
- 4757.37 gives 3.55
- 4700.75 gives 3.14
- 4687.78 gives 3.26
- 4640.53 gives 3.52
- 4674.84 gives 3.47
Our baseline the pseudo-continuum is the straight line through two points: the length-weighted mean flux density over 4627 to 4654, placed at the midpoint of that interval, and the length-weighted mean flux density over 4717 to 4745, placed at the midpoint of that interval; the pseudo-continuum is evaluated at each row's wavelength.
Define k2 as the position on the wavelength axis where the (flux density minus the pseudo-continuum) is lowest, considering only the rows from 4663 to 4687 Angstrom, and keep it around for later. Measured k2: 4681.31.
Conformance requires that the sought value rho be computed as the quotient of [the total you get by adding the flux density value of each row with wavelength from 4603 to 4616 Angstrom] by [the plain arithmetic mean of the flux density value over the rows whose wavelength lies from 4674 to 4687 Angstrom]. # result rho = 6.11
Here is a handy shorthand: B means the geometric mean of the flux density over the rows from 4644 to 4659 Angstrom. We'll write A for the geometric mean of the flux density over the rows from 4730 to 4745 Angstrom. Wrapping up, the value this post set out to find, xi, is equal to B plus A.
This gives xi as 6.57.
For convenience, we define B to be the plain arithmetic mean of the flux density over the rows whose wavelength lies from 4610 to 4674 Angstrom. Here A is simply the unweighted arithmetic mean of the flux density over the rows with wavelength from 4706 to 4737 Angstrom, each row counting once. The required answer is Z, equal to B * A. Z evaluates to 11.1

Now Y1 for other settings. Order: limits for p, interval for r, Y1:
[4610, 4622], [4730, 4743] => 1.01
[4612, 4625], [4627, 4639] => 1.06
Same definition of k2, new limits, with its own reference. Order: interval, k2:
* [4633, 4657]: 4636.25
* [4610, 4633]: 4631.99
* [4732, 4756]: 4742.06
